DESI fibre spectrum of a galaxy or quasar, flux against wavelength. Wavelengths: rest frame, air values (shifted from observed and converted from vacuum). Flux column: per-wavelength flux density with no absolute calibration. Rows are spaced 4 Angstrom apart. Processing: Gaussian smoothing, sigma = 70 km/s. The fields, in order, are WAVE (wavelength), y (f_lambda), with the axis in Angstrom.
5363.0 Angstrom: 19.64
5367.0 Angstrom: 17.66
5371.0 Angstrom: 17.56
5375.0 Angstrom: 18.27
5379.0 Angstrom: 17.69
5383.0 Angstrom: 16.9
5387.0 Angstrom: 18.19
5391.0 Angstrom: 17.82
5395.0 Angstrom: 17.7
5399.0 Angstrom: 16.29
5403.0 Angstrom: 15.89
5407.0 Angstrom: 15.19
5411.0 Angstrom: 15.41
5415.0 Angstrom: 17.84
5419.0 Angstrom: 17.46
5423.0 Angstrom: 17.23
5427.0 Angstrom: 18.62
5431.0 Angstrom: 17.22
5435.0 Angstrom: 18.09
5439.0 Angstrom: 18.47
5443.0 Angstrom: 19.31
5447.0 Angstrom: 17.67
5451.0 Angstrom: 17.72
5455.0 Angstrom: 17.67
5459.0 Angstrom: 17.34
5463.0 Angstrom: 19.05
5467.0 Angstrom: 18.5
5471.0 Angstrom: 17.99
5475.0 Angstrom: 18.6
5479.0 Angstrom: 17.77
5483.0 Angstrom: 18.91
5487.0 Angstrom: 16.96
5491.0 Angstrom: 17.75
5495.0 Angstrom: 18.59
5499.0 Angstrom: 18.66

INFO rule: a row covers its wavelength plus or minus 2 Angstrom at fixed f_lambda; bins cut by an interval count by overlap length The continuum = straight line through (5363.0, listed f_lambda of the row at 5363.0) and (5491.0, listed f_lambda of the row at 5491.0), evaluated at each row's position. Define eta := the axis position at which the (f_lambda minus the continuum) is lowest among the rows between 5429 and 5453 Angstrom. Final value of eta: 5431.0 Angstrom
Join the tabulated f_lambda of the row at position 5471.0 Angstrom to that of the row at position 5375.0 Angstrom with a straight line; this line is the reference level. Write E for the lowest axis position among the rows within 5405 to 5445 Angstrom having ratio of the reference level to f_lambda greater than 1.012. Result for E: 5407.0 Angstrom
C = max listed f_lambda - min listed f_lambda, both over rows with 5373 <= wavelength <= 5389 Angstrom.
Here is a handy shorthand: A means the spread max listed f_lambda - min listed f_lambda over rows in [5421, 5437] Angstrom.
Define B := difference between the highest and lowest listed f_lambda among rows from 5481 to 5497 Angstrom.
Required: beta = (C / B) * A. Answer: 0.98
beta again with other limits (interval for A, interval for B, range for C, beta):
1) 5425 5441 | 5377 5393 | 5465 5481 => 0.90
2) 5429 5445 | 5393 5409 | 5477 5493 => 1.62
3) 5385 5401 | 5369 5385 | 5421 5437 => 1.94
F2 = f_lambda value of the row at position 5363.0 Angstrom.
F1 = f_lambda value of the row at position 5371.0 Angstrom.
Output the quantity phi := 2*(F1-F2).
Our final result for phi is -4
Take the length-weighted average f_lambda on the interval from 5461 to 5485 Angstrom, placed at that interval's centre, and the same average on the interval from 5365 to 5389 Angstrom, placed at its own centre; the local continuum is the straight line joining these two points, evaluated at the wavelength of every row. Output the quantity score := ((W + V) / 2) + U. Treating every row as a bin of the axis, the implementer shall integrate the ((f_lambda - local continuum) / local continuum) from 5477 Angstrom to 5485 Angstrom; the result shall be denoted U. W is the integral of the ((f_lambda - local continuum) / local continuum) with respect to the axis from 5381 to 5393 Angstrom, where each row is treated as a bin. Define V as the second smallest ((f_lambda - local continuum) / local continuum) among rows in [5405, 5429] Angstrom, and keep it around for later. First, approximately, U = -0.08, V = -0.143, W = -0.1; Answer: -0.21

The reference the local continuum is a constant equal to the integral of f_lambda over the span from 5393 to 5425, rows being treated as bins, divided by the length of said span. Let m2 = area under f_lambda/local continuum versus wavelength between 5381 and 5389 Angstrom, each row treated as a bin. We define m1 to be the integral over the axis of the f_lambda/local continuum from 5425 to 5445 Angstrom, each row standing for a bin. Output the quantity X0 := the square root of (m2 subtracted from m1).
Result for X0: 3.7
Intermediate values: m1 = 22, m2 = 8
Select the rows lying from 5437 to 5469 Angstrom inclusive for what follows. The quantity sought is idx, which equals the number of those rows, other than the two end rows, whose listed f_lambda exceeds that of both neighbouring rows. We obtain 3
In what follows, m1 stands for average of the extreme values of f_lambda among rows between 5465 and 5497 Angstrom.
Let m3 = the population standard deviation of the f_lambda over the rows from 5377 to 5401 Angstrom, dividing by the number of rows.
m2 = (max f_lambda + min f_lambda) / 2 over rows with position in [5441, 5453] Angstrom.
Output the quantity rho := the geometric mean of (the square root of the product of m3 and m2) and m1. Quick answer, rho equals 7.9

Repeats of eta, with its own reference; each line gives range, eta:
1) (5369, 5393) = 5383.0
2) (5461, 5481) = 5479.0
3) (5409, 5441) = 5411.0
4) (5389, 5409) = 5407.0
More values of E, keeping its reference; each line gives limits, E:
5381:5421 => 5383.0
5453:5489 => 5455.0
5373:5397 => 5379.0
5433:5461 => 5447.0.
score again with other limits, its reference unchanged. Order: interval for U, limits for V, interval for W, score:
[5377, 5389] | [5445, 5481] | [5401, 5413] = -0.95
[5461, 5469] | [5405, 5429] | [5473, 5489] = -0.12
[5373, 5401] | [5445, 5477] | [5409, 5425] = -0.86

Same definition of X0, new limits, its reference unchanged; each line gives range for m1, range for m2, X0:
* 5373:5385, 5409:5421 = 0.7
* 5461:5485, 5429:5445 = 3.0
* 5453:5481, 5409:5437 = 1.1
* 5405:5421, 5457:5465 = 2.7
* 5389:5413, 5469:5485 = 2.5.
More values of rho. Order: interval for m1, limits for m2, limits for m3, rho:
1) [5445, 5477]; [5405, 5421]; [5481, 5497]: 8.0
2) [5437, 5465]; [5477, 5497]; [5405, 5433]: 9.1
